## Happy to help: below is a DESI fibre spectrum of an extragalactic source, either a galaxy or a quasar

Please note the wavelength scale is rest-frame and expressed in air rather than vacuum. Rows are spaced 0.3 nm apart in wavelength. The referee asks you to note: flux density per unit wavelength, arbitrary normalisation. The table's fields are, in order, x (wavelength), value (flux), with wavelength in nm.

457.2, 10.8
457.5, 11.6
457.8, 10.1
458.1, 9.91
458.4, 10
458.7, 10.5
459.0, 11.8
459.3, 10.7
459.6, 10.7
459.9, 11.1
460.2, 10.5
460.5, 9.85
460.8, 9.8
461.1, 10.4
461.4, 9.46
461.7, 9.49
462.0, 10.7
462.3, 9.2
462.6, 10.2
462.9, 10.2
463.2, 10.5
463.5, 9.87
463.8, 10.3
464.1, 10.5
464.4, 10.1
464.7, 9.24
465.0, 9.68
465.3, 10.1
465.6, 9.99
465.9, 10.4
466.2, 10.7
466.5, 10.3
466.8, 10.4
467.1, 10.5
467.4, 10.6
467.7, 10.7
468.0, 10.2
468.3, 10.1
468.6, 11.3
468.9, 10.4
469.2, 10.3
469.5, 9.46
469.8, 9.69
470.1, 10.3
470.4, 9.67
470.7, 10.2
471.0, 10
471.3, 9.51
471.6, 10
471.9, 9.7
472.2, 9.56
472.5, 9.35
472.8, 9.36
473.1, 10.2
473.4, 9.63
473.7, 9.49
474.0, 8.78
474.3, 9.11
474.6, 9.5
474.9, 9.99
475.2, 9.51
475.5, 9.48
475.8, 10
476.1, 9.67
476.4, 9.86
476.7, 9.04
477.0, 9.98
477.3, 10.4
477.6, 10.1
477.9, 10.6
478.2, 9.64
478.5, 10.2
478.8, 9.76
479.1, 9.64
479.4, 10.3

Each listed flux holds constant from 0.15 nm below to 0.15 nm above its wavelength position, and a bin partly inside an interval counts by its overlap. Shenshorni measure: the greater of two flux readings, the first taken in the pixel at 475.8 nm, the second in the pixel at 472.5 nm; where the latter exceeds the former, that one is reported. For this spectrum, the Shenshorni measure 10.0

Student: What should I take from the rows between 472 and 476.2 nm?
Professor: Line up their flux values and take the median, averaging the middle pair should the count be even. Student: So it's 9.5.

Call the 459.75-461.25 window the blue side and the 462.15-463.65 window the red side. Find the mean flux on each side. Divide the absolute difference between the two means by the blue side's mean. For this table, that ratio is 0.033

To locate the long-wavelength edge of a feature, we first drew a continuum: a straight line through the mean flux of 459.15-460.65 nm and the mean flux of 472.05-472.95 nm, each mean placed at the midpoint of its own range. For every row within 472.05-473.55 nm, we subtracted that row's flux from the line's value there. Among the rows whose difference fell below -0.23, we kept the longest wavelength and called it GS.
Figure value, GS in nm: 473.4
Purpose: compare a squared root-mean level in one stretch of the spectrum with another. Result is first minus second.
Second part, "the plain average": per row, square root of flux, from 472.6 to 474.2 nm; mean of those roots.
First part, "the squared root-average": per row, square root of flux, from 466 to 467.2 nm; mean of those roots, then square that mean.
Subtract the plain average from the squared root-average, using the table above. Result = 7.39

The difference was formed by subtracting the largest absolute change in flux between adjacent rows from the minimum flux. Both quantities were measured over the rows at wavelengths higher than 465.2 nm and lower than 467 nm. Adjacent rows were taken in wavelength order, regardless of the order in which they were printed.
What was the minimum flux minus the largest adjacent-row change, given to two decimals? 9.58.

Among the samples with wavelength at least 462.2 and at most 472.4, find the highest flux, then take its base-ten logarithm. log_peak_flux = 1.05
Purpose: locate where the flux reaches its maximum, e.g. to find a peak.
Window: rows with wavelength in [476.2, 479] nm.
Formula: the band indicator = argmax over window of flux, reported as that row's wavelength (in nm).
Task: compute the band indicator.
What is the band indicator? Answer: 477.9 nm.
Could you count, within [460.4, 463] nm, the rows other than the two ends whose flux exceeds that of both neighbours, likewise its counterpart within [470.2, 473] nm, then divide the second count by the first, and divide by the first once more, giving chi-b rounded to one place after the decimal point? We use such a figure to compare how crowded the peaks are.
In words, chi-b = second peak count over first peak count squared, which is 0.5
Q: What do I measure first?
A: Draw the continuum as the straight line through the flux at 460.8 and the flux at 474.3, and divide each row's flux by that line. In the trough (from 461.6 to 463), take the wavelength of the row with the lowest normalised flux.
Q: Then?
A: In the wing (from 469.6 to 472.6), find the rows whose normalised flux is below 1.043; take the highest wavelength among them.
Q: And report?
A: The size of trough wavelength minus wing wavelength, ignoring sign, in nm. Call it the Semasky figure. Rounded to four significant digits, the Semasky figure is 10.20 nm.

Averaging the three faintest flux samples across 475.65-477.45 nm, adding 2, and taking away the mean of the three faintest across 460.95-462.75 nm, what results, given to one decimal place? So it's 2.1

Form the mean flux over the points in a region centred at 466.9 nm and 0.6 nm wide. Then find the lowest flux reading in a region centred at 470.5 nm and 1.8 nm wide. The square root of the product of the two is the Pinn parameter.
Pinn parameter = 10.0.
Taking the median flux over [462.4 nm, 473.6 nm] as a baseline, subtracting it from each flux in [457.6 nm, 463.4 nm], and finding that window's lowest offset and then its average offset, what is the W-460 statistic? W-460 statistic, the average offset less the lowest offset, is 1.1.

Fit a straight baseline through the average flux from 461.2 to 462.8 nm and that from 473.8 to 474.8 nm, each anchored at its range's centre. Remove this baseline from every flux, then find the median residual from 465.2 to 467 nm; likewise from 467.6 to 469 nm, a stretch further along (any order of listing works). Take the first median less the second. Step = -0.2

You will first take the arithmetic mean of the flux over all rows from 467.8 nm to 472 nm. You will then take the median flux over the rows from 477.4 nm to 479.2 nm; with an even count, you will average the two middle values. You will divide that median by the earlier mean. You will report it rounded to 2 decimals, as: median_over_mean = 0.99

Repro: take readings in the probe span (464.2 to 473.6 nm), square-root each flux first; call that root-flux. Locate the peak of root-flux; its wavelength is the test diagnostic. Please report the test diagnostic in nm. 468.6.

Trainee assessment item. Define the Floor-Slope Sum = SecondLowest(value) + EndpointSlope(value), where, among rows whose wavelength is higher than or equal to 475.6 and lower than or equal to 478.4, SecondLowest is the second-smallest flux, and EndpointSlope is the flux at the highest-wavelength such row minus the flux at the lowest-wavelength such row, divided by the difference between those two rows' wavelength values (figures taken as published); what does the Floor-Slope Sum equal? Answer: 9.5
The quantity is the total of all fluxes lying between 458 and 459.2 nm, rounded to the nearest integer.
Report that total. 42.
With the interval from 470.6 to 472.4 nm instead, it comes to 59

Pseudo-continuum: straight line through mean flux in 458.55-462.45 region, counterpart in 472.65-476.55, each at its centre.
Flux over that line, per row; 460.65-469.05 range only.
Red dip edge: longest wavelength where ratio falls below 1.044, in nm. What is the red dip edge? 468.3 nm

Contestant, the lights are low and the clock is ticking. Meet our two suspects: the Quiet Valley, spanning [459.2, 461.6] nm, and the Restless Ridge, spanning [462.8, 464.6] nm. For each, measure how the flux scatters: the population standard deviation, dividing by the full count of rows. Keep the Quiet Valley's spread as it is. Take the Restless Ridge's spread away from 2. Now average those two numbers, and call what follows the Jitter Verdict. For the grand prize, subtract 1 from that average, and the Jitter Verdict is 0.15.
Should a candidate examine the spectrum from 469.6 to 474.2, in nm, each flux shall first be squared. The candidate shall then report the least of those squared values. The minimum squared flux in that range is 77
